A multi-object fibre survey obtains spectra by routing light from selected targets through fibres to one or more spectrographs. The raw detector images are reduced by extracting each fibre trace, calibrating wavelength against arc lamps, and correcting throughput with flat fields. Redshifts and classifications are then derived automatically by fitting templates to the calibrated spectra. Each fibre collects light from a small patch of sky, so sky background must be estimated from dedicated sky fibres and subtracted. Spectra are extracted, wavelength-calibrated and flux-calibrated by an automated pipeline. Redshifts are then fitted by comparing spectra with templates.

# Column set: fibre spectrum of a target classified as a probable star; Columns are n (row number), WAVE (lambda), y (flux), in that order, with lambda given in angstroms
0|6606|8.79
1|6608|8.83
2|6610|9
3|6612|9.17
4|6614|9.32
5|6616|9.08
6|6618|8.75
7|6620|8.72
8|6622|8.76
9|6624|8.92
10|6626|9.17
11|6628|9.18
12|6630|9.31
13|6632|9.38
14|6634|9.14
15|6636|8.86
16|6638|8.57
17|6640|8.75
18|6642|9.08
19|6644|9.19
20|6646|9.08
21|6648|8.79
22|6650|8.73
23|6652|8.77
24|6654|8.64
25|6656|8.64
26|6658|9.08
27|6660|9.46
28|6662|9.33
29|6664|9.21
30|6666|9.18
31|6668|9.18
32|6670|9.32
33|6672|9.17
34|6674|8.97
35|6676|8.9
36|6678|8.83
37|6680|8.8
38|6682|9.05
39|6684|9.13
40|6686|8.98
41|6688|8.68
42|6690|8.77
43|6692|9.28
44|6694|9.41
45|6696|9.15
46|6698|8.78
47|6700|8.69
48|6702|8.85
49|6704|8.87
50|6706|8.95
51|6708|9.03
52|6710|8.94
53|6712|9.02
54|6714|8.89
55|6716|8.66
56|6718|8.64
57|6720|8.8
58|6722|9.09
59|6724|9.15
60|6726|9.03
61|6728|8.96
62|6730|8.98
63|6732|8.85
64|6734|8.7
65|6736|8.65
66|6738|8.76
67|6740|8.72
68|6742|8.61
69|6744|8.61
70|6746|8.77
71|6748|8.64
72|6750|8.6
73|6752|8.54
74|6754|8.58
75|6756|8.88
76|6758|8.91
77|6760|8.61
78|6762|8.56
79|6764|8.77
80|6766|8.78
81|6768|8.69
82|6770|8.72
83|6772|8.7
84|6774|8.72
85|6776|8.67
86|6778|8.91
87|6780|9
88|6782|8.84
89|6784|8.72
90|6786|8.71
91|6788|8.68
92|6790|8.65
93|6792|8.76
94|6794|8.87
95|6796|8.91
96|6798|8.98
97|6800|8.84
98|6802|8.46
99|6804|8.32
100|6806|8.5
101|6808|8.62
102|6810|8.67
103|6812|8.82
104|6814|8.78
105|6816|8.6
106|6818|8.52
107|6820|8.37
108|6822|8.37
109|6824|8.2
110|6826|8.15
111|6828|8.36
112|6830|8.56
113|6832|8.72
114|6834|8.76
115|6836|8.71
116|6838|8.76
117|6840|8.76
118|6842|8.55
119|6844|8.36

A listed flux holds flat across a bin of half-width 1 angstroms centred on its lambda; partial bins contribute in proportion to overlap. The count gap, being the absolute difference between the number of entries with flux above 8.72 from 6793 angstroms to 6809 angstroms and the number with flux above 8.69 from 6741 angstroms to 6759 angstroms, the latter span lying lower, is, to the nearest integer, 1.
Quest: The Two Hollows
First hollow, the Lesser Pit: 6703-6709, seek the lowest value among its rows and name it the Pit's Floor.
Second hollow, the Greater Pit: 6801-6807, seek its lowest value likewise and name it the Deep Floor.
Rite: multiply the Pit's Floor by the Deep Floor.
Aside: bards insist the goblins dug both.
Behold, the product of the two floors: 73.8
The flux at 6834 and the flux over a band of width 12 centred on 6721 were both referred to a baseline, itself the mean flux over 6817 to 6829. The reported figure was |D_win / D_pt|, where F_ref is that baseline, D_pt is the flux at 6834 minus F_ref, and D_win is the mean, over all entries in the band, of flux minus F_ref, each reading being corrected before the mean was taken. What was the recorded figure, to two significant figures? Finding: 1.3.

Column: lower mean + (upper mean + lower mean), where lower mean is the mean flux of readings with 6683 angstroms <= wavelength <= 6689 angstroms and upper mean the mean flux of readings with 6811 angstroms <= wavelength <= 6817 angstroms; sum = 26.6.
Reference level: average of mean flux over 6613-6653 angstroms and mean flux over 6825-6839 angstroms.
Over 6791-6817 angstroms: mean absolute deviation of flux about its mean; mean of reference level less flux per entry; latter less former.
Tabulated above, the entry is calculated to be -0.09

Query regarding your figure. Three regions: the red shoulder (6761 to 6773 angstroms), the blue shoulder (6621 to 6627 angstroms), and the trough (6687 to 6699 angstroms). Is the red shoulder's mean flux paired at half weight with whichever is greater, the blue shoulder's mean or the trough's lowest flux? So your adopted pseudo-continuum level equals 8.83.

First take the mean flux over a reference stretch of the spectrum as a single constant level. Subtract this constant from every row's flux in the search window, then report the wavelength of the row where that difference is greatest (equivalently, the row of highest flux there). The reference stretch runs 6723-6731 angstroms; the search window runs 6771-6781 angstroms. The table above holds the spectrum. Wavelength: 6780 angstroms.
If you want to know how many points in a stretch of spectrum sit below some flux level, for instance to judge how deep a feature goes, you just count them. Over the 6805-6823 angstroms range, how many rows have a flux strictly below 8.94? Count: 9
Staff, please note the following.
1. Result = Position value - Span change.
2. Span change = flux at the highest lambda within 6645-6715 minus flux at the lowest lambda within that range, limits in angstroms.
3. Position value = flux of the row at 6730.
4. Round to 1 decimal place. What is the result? 9.2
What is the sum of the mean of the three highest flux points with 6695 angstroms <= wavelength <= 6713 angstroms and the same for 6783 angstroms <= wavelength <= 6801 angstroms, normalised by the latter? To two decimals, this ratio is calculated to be 2.02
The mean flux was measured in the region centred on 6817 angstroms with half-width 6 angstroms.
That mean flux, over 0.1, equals 85.8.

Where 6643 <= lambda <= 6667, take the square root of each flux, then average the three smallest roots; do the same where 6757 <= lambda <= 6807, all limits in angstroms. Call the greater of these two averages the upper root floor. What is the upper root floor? 2.94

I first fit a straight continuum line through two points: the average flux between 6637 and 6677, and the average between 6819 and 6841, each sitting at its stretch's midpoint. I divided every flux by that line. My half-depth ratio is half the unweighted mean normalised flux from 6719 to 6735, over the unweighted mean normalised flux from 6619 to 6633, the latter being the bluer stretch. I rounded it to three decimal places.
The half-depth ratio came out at 0.509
